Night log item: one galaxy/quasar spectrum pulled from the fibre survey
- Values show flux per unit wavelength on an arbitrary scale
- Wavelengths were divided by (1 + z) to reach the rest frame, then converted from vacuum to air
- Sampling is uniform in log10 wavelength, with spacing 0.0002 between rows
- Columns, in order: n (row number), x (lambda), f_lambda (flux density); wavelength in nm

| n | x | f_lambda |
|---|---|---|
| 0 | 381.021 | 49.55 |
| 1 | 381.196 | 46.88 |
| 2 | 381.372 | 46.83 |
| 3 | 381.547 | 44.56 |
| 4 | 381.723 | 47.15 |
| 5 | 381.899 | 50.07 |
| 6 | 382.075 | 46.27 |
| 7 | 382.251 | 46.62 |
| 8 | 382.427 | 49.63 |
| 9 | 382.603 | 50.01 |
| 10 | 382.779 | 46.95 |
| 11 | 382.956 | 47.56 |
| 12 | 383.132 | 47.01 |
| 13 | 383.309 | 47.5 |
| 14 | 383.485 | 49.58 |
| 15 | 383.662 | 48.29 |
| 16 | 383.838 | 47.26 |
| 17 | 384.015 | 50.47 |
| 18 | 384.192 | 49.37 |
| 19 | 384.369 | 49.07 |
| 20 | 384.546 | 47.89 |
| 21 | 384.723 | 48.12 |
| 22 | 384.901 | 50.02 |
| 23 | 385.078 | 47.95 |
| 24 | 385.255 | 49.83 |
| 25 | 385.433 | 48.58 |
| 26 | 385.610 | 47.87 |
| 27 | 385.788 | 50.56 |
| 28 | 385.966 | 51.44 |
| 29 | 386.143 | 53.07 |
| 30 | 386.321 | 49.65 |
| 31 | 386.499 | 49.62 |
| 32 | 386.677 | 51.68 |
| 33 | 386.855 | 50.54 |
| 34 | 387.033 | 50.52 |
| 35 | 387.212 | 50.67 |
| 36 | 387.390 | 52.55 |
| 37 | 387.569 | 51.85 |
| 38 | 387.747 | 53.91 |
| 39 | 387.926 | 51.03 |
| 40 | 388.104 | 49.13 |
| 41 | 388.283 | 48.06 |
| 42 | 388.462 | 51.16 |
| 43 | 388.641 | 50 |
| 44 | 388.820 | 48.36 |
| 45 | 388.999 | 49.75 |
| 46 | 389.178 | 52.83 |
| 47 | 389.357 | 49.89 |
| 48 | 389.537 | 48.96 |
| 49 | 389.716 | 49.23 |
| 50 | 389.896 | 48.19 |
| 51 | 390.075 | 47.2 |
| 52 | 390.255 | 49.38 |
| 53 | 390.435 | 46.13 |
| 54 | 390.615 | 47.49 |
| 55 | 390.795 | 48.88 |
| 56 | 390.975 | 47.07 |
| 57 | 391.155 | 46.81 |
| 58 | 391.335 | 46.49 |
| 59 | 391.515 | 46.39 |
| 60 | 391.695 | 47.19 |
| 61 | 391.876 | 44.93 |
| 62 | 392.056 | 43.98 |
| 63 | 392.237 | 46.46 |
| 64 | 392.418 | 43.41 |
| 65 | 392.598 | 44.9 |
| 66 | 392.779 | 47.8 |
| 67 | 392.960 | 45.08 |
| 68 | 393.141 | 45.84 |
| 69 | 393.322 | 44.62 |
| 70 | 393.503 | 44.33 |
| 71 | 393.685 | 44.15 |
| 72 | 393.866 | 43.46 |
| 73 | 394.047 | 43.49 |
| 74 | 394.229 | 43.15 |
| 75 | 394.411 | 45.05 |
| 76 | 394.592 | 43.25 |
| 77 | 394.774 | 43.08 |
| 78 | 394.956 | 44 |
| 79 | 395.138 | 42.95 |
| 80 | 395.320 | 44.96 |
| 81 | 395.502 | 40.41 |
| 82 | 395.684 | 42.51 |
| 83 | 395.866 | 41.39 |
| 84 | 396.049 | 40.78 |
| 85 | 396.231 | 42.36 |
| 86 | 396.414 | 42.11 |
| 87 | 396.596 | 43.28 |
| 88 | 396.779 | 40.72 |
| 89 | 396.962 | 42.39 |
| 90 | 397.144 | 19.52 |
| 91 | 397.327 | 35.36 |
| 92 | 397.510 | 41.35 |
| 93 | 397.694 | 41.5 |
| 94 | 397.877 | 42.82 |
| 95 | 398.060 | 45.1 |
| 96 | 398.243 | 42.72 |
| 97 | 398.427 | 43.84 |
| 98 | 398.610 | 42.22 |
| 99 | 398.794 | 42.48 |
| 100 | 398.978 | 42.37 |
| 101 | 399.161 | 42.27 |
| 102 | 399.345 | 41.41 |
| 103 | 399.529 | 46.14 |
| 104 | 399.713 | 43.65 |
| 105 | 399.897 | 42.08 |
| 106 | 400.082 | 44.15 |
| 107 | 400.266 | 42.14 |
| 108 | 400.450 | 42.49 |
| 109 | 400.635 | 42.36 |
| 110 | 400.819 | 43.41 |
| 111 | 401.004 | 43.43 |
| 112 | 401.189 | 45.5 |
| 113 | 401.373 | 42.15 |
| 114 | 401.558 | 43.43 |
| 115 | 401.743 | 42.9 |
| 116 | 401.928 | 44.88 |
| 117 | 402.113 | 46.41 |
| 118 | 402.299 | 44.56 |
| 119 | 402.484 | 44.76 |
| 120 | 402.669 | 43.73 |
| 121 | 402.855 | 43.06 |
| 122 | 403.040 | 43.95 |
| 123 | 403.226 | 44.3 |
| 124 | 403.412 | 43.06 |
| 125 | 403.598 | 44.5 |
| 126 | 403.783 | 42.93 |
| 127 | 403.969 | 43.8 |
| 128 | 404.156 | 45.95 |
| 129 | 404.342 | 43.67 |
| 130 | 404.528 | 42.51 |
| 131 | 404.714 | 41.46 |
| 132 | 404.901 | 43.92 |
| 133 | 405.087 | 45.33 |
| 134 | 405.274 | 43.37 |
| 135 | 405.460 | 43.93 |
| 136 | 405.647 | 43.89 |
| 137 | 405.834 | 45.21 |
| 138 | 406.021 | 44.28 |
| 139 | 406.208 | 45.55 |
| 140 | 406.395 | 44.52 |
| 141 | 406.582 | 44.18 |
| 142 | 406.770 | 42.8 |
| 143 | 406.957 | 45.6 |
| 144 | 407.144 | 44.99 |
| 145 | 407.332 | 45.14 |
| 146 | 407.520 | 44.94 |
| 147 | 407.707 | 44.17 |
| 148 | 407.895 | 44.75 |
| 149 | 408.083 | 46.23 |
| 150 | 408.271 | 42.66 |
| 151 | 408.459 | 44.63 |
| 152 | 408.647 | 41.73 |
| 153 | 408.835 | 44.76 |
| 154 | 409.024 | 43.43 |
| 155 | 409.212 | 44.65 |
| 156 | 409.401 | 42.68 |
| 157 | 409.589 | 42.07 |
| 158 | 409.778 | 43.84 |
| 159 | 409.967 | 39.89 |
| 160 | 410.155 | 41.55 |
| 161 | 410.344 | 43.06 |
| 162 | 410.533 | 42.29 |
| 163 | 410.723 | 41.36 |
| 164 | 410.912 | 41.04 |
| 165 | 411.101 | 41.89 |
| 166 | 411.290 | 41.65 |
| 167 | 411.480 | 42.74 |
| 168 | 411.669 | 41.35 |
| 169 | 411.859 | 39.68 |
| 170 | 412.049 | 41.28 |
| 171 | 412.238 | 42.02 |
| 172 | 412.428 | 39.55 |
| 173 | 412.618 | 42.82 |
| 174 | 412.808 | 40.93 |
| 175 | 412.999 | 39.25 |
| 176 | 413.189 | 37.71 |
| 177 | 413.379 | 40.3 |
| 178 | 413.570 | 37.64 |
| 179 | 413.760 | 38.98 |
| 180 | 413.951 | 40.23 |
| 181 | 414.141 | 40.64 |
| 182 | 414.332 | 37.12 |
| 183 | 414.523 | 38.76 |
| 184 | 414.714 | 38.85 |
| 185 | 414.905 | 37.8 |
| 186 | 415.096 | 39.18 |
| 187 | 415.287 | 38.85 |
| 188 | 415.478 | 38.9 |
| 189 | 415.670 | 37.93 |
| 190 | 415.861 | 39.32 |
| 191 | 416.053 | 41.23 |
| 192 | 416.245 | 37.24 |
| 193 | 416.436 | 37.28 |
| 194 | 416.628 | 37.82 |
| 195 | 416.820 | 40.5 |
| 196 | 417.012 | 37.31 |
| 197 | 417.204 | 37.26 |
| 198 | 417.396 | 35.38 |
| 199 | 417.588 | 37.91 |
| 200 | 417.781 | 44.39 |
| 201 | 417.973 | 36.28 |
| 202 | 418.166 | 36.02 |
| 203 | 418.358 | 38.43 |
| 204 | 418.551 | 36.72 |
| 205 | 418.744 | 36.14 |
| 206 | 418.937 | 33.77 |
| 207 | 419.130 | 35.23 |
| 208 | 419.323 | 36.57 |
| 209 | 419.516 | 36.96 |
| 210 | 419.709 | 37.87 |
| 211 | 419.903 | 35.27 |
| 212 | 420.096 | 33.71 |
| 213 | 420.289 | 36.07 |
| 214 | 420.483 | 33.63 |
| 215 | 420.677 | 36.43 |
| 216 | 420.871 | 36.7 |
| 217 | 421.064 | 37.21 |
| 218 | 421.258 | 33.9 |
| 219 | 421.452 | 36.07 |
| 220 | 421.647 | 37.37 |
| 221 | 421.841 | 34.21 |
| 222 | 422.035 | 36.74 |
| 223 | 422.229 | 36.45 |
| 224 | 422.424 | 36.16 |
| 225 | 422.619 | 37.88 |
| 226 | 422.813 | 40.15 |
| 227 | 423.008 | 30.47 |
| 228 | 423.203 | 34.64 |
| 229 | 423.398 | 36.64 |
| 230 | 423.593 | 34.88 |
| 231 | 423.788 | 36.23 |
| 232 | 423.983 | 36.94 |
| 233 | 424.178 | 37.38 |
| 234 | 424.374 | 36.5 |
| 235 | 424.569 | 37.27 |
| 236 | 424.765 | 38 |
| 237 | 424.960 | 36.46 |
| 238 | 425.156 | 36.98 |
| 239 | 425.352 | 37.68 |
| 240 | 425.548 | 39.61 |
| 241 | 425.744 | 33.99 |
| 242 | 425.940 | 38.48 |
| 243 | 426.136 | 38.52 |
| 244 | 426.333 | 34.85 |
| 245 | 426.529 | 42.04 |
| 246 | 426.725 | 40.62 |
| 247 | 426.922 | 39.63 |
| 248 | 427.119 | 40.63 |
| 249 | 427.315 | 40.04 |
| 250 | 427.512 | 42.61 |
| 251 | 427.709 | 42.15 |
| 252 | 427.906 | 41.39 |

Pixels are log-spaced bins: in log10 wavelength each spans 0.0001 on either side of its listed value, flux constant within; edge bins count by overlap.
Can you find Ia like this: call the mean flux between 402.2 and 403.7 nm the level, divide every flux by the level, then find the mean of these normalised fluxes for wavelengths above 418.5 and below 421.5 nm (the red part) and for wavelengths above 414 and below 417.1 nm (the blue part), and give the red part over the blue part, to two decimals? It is 0.92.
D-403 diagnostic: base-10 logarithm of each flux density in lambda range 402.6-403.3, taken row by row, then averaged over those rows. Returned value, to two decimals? 1.64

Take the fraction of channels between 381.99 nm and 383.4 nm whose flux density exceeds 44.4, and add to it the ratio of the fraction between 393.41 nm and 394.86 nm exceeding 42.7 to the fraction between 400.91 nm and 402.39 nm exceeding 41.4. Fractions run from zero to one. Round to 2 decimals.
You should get 2.00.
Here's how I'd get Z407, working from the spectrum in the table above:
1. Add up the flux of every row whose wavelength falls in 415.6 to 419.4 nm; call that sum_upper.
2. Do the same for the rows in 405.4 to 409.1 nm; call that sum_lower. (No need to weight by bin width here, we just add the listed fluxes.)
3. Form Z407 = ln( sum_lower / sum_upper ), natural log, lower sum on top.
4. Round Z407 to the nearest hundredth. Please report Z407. 0.16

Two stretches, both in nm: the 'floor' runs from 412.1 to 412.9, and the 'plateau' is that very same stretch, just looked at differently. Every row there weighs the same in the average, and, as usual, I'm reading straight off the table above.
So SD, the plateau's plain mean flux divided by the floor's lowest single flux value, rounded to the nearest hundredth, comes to 1.05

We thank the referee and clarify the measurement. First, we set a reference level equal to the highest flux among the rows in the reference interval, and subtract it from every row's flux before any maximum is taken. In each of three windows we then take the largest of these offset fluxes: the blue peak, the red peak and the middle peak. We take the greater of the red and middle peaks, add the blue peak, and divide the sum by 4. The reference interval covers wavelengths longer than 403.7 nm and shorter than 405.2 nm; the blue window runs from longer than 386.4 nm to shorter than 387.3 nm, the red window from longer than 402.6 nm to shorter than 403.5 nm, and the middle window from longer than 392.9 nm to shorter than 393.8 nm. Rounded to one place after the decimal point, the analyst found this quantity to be 1.4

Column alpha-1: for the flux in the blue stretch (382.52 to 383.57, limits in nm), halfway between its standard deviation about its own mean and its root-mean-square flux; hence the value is 24.7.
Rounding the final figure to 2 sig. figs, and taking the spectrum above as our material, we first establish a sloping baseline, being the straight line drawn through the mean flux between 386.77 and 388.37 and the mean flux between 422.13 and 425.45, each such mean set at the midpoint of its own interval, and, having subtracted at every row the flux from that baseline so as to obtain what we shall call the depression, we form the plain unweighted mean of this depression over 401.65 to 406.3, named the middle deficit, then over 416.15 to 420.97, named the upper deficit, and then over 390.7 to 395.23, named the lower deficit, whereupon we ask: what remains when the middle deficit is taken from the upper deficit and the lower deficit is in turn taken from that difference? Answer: -2.3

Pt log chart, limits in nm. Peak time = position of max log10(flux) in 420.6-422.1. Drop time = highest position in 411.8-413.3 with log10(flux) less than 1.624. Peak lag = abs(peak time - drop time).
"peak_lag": 8.46 nm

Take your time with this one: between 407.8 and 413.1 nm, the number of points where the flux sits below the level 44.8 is 27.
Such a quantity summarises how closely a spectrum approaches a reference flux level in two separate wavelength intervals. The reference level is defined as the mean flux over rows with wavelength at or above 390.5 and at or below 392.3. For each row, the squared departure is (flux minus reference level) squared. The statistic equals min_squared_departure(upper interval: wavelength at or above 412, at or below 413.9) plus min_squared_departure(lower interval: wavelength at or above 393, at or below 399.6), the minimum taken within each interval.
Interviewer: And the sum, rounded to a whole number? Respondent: 14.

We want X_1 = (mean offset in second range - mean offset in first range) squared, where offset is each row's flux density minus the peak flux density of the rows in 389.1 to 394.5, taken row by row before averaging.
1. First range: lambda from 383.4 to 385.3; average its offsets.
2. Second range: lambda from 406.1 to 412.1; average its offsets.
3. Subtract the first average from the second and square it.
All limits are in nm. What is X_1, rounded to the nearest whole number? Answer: 33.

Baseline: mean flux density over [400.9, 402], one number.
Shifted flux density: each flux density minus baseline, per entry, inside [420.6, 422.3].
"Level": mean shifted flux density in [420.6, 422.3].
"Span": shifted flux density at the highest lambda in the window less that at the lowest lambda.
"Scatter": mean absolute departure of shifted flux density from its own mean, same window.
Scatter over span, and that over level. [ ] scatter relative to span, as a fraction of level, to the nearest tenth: -6.1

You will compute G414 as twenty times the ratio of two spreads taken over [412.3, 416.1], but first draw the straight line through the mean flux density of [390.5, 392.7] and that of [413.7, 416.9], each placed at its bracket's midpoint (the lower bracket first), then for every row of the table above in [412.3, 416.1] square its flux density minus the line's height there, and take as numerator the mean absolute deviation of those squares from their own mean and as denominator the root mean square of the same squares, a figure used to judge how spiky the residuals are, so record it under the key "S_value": 12.0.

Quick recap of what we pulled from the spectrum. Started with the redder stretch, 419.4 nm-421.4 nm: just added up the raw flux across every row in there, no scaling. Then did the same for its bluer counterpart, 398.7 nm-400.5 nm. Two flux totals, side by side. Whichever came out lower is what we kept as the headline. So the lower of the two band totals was 358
